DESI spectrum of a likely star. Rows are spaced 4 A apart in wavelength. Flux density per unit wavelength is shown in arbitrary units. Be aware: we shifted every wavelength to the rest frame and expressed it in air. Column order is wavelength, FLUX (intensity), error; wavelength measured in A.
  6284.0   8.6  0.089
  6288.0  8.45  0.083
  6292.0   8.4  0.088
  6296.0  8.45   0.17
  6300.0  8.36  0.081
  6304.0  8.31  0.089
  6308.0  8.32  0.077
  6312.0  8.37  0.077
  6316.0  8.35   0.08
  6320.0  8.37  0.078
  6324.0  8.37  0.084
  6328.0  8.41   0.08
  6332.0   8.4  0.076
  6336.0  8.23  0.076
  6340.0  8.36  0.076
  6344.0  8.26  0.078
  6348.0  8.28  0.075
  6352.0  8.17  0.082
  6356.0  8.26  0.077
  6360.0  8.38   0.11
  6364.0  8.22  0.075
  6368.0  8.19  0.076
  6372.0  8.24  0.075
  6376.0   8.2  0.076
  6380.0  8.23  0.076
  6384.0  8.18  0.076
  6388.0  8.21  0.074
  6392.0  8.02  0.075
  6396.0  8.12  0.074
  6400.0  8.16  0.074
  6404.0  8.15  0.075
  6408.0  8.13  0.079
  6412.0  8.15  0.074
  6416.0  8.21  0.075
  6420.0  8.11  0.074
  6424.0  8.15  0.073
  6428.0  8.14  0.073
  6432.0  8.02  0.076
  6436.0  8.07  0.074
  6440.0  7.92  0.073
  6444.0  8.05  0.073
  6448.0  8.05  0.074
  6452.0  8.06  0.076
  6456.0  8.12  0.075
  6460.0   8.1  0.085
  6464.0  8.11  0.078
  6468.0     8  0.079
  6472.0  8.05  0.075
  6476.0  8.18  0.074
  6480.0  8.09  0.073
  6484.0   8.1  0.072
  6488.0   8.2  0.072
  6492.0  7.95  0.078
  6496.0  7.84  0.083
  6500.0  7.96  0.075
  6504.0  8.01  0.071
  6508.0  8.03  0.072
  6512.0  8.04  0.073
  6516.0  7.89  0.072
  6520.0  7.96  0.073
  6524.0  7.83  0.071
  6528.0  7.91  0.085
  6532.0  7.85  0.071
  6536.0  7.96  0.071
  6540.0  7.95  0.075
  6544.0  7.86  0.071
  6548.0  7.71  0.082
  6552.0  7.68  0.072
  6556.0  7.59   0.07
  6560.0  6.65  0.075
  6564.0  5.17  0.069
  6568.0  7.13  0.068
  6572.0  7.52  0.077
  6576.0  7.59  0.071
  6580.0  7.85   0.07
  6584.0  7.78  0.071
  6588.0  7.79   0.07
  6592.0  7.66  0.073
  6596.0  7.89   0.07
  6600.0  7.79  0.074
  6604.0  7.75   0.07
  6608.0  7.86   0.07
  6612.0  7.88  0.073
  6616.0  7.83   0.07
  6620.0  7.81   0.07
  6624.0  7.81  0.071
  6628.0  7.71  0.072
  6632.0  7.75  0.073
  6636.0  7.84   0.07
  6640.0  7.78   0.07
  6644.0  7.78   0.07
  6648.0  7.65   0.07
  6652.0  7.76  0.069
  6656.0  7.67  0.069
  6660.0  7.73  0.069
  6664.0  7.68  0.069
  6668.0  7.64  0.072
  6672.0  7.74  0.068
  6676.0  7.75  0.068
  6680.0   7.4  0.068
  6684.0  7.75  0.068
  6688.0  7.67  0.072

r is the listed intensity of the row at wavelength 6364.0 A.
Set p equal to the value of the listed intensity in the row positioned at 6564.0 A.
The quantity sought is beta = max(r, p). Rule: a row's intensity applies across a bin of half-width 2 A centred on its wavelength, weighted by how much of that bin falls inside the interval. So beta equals 8.22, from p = 5.17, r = 8.22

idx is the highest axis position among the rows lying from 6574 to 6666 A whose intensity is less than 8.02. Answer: 6664.0 A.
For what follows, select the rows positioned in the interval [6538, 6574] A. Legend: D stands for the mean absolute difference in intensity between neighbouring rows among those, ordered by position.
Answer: 0.641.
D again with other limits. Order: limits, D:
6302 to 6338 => 0.040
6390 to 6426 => 0.049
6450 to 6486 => 0.060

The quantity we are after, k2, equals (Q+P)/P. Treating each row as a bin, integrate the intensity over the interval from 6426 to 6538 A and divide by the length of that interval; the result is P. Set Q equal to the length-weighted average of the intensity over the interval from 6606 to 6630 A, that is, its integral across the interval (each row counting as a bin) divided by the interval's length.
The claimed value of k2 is 1.97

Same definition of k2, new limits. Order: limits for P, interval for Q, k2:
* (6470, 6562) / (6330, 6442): 2.04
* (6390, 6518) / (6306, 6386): 2.03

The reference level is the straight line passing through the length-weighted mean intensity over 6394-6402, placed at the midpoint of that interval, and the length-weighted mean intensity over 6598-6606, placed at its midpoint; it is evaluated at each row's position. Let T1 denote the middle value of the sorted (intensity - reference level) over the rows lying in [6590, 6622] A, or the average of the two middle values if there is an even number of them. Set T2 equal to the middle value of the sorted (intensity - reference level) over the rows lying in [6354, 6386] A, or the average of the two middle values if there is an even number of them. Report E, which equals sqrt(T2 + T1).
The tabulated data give 0.33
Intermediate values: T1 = 0.079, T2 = 0.032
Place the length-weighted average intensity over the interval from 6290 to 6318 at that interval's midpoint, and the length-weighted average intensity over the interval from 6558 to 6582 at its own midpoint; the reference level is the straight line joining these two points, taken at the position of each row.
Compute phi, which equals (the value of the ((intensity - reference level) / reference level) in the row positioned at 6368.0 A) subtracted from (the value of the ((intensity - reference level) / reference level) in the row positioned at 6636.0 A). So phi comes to 0.161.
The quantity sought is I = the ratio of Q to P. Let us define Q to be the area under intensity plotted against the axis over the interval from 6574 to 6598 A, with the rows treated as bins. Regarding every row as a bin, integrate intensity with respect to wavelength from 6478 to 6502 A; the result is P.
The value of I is 0.97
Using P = 193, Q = 186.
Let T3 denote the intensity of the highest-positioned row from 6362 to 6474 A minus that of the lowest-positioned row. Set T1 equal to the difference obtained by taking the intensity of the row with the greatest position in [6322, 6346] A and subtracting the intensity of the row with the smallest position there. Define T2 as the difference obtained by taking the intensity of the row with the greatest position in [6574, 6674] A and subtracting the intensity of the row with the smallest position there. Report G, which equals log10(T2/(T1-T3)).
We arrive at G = 0.4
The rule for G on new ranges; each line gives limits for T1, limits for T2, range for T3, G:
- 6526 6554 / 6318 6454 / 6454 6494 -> 0.7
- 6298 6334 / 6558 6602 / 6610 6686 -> 0.8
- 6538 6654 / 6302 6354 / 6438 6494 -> -0.2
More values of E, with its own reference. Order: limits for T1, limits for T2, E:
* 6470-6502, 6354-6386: 0.32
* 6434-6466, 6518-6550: 0.07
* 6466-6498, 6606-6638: 0.39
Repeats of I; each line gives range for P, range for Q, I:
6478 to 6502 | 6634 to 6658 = 0.97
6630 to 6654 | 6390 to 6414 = 1.05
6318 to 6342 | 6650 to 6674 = 0.92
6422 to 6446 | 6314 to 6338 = 1.04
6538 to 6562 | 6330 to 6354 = 1.09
